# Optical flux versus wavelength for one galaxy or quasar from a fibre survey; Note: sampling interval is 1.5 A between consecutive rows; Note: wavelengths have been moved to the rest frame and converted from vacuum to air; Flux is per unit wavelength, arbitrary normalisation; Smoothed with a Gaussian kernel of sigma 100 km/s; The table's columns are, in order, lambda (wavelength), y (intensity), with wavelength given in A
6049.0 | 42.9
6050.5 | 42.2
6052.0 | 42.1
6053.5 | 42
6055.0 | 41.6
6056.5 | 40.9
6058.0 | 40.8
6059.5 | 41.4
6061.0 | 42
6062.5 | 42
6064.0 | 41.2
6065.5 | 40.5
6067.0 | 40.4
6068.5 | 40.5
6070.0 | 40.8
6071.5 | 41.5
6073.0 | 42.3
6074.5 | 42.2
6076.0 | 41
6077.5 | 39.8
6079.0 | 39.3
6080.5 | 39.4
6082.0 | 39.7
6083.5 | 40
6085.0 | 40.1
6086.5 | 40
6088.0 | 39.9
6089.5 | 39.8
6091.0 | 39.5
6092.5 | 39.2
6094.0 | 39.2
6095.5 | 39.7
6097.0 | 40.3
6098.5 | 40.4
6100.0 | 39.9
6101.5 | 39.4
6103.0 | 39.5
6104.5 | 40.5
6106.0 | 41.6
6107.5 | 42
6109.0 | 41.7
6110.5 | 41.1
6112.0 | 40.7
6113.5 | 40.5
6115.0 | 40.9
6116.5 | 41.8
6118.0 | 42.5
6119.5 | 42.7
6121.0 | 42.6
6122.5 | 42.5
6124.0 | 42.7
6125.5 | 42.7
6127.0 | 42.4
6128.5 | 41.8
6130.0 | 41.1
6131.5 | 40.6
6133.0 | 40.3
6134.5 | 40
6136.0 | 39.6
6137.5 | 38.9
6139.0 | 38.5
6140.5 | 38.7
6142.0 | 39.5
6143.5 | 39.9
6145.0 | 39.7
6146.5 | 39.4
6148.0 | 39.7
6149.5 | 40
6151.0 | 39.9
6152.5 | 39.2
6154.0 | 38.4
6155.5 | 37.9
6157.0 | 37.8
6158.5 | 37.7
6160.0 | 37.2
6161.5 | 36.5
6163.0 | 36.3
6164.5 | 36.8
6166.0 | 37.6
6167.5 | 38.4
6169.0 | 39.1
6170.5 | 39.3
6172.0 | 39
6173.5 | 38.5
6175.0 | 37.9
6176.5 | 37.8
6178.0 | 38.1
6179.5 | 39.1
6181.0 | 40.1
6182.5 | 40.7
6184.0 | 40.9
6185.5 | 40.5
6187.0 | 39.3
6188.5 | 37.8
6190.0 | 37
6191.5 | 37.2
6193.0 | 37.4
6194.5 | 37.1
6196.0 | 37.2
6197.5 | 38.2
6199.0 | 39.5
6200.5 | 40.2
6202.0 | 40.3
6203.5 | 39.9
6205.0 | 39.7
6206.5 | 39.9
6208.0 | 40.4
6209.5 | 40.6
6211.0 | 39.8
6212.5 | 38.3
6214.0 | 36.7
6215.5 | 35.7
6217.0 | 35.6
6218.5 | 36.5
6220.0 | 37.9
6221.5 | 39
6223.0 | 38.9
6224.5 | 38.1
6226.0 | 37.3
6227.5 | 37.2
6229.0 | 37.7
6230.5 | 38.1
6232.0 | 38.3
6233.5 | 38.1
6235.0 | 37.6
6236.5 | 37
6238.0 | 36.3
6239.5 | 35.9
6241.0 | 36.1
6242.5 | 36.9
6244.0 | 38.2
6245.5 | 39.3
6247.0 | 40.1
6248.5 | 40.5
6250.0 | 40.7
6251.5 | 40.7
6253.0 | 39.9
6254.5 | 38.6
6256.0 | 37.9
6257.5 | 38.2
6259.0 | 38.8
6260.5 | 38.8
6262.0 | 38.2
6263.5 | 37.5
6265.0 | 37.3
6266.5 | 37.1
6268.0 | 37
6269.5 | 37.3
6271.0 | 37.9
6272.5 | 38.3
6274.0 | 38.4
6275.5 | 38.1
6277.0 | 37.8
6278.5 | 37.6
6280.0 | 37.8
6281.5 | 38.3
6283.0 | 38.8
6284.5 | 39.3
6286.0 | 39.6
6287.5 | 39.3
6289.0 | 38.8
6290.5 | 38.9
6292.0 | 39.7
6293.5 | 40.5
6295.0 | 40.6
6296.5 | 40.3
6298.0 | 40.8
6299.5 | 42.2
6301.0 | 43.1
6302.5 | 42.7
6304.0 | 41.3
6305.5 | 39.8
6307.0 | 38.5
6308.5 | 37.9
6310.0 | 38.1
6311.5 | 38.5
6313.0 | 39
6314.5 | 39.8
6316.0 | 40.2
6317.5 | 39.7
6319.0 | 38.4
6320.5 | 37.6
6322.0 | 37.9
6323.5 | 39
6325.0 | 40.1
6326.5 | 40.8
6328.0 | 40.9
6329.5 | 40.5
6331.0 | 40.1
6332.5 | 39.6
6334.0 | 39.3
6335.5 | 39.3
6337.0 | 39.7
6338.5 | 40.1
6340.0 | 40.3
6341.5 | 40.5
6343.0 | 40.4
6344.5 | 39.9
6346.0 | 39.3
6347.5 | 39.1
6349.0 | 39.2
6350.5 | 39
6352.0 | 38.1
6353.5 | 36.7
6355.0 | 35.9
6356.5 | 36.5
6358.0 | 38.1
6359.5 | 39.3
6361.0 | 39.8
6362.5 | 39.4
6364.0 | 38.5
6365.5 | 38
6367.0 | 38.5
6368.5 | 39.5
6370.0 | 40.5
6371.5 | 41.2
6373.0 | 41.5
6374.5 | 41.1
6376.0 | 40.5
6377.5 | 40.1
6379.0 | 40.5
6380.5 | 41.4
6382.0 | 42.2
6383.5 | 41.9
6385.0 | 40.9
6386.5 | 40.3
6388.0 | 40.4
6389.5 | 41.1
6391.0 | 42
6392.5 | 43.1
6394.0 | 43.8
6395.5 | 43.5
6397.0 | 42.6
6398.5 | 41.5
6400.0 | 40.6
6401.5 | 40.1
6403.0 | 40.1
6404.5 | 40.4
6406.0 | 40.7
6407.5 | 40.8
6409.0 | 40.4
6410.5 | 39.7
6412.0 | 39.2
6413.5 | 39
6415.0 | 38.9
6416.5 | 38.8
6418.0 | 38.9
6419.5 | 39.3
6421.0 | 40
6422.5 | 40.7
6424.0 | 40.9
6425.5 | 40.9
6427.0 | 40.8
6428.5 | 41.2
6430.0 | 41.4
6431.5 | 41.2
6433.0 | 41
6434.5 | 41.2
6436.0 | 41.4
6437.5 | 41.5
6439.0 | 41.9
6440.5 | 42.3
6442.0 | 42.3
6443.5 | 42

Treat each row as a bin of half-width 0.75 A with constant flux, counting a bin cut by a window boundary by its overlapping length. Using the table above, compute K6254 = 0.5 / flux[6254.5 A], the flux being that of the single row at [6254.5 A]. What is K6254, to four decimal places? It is 0.0130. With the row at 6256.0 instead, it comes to 0.0132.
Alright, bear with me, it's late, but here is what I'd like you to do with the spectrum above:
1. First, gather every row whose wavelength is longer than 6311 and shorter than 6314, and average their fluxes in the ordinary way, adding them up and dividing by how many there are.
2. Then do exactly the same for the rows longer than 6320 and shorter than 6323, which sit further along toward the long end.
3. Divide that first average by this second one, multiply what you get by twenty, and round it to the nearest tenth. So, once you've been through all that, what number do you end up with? 20.5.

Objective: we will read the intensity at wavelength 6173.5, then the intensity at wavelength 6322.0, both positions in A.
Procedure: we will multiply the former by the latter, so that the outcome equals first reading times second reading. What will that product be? 1459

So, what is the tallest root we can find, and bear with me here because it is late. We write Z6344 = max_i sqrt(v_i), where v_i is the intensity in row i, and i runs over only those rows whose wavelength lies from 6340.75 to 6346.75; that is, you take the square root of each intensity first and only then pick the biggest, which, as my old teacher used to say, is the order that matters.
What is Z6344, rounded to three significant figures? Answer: 6.36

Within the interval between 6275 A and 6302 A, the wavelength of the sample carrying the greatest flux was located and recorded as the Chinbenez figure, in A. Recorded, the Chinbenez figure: 6301.0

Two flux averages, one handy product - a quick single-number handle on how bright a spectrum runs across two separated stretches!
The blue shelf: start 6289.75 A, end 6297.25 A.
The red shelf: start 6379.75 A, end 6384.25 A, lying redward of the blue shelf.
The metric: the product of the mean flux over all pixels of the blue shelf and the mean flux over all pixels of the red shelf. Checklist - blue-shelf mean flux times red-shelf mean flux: 1673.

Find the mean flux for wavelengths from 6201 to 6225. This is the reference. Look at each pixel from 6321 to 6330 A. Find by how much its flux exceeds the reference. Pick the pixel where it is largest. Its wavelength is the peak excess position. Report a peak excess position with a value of 6328.0 A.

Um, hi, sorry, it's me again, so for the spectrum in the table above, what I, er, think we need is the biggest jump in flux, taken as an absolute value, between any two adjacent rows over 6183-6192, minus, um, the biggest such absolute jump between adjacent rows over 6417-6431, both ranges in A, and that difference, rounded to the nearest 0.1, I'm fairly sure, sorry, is 0.8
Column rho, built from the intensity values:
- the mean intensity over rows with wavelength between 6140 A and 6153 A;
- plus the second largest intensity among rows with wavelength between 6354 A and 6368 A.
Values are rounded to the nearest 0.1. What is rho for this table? 79.0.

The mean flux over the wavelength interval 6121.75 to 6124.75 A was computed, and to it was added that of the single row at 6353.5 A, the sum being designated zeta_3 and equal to 79.3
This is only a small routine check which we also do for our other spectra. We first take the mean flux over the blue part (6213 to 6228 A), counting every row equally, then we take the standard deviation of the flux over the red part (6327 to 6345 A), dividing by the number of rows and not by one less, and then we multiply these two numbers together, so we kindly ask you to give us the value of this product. 18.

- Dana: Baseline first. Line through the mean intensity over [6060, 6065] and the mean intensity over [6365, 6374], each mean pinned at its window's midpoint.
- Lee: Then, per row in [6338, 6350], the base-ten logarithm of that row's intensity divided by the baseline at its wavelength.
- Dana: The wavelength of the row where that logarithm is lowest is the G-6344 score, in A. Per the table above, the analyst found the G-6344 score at 6347.5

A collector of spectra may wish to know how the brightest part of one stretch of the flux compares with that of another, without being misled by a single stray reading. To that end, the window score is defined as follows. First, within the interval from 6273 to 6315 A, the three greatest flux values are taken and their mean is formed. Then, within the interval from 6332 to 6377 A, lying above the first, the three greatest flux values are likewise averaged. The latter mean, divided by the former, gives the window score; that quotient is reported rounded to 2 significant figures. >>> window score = 0.97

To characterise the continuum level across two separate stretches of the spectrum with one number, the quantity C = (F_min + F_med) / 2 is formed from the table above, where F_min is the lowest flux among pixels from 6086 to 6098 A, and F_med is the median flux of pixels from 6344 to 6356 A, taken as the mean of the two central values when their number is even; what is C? 39.1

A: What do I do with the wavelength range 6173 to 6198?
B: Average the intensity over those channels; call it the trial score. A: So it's 38.5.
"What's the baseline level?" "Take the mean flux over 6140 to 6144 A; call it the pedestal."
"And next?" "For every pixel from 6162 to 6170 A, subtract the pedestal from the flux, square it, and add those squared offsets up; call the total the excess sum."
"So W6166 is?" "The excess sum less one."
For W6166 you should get 19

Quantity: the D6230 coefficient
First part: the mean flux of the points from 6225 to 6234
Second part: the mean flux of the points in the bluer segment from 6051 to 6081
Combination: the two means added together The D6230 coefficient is 78.9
